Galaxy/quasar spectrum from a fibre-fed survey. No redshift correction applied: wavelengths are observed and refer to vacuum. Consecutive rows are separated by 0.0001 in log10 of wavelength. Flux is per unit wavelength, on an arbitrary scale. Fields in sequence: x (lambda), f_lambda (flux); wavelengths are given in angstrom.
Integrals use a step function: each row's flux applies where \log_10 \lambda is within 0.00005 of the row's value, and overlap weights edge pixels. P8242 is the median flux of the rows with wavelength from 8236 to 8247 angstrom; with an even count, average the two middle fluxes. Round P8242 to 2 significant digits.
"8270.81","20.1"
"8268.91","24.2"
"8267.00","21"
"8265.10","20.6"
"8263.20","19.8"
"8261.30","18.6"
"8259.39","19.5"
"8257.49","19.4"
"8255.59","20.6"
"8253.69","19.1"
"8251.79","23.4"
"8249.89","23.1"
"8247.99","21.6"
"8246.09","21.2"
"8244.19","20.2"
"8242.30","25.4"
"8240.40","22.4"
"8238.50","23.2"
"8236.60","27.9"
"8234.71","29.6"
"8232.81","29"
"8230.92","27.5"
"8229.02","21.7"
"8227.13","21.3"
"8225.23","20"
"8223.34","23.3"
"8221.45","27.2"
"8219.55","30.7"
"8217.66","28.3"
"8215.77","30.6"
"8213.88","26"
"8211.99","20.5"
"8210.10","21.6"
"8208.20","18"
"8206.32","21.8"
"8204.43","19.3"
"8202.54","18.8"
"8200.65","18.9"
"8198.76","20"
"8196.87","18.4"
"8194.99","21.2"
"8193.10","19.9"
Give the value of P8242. 23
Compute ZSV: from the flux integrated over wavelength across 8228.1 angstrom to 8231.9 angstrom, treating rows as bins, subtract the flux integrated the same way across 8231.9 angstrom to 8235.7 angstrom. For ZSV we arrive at -18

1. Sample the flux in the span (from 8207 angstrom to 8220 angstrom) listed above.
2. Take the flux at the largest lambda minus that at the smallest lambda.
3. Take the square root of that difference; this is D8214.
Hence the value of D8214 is 3.6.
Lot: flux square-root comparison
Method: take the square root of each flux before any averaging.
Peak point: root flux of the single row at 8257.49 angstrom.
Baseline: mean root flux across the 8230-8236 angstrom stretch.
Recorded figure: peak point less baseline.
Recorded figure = -1.0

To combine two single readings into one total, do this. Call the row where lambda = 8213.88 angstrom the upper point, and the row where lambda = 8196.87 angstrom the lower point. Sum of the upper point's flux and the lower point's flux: 44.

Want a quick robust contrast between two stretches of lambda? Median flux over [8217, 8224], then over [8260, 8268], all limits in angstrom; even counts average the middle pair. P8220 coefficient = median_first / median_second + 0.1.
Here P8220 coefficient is 1.47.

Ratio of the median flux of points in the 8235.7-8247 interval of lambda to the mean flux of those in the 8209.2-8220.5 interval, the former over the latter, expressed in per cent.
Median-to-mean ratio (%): 87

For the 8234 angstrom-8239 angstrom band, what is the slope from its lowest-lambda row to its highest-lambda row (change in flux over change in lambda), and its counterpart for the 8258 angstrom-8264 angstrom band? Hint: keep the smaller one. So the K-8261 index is -1.7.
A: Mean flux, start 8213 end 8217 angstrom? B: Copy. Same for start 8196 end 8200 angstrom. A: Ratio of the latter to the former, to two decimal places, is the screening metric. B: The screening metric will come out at 0.68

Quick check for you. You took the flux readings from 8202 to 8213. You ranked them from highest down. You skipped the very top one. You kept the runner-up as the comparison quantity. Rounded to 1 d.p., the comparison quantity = 21.6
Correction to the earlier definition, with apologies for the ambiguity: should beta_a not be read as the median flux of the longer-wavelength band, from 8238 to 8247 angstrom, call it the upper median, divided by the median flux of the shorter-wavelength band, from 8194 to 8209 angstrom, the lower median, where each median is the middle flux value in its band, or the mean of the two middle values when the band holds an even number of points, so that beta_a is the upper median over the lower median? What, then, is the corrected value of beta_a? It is 1.17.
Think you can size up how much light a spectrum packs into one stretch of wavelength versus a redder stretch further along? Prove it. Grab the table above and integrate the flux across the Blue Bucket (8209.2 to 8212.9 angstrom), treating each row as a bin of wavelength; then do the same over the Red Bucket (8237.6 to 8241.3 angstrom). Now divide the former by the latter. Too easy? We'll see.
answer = 0.92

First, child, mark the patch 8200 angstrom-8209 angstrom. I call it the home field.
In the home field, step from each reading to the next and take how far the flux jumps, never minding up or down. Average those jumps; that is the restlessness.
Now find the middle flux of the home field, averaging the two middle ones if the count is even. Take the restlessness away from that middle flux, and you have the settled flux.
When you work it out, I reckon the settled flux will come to 17.2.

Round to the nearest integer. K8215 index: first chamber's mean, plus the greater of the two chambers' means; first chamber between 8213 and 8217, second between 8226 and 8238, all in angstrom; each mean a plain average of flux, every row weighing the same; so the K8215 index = 57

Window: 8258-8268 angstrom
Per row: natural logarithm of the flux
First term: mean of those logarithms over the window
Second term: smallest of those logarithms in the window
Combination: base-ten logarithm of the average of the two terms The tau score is 0.471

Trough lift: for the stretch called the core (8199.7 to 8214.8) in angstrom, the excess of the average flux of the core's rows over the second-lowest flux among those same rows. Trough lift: 1.8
